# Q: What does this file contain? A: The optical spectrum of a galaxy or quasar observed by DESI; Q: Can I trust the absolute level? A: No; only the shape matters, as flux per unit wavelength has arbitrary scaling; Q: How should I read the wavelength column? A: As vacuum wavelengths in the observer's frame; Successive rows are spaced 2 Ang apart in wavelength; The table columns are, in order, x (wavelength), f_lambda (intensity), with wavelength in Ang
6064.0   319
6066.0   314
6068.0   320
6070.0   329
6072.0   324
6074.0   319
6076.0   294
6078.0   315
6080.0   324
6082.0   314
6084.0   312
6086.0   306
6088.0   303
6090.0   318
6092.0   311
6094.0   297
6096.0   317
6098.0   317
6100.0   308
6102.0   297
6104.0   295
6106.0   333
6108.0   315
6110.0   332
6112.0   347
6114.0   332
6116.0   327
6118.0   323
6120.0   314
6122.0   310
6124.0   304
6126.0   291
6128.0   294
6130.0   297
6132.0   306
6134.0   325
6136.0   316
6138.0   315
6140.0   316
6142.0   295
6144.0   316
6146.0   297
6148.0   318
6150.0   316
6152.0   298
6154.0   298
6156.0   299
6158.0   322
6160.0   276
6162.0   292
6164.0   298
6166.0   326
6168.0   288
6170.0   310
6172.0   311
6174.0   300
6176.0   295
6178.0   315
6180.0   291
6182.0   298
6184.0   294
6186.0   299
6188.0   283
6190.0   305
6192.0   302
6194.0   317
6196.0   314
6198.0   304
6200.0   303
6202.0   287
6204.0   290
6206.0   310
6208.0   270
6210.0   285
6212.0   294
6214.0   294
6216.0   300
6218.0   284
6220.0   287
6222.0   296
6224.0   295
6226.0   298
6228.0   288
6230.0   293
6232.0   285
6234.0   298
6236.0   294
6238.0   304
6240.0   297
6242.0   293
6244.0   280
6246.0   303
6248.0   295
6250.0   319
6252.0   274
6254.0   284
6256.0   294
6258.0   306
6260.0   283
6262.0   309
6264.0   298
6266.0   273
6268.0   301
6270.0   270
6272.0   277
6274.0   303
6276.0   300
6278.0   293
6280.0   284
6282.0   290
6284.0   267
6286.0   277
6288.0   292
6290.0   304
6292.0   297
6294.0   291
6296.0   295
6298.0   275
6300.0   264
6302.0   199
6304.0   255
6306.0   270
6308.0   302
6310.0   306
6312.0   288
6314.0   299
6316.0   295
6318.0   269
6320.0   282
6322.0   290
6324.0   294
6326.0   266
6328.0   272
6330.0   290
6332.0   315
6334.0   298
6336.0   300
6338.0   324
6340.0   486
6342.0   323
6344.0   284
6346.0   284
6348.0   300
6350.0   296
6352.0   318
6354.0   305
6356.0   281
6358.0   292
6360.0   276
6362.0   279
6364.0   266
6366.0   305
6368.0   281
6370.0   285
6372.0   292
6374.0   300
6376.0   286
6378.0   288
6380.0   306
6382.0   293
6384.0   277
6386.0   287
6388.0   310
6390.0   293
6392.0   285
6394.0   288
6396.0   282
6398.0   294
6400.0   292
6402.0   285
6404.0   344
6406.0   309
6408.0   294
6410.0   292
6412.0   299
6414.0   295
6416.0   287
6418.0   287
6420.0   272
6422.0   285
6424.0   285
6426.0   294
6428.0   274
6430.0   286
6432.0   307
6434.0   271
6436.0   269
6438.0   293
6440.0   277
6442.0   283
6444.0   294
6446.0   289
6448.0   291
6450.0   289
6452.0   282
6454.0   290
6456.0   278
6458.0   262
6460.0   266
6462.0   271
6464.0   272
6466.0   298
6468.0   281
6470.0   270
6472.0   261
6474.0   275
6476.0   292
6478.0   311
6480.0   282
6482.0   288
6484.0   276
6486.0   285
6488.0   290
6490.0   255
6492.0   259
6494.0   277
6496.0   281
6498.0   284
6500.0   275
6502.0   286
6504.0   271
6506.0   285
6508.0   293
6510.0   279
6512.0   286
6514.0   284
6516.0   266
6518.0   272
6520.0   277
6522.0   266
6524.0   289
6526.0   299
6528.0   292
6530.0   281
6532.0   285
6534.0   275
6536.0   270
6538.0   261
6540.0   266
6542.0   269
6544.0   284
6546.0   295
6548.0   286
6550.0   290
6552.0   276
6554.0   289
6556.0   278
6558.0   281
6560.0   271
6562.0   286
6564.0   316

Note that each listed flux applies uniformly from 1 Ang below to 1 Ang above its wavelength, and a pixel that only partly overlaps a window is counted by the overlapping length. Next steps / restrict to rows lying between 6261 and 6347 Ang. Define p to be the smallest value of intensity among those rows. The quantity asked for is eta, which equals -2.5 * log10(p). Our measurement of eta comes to -5.75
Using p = 199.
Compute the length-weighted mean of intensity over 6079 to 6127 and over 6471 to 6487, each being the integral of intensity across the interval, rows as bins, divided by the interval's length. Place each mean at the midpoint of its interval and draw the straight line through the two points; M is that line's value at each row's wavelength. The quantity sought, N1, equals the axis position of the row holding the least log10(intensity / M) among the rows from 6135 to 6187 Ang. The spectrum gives 6160.0 Ang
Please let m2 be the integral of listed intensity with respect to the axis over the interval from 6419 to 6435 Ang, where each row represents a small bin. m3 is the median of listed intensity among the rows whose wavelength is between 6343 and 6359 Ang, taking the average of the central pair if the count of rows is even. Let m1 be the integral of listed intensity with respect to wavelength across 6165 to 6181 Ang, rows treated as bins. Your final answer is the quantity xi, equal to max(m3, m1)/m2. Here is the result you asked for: 1.07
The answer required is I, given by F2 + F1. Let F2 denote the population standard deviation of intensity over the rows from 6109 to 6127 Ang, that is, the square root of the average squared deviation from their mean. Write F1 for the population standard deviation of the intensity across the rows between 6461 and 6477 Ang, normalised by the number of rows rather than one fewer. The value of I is 27.5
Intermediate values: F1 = 11.5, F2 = 16.0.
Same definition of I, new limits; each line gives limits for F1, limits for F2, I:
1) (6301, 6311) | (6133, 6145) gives 47.9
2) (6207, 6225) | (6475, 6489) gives 18.8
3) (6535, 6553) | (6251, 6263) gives 23.7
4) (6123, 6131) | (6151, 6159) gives 15.1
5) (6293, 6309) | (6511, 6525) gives 39.2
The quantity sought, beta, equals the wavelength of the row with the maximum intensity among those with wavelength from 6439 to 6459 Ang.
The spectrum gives 6444.0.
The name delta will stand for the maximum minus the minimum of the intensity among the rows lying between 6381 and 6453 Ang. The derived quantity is 75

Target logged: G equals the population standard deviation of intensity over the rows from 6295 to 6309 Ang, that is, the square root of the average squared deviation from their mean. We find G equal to 31.3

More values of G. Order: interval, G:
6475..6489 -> 10.2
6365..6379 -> 8.0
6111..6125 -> 13.5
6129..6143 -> 10.2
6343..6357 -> 12.5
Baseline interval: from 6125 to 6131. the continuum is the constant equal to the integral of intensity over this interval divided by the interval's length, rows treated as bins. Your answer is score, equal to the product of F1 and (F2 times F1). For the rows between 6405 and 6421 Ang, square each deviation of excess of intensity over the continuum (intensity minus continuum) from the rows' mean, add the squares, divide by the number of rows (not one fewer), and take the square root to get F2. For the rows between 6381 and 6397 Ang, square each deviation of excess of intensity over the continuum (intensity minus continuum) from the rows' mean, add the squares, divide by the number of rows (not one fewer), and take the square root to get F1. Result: 858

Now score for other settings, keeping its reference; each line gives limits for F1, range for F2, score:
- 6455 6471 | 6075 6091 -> 962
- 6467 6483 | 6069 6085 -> 2025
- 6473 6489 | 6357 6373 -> 1257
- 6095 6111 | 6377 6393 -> 1775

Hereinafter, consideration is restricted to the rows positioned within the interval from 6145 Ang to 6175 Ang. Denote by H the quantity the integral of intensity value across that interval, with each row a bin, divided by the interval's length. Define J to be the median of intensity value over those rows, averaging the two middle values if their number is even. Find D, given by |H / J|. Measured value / 1.01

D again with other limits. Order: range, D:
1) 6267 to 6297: 0.99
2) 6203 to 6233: 0.99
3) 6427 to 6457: 1.00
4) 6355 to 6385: 1.00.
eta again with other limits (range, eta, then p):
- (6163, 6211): -6.08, 270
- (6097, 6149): -6.16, 291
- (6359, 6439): -6.06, 266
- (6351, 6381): -6.06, 266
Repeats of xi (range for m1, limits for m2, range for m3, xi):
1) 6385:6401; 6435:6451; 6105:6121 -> 1.02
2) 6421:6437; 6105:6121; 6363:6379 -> 0.87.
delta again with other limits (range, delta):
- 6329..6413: 220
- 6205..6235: 40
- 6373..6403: 33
